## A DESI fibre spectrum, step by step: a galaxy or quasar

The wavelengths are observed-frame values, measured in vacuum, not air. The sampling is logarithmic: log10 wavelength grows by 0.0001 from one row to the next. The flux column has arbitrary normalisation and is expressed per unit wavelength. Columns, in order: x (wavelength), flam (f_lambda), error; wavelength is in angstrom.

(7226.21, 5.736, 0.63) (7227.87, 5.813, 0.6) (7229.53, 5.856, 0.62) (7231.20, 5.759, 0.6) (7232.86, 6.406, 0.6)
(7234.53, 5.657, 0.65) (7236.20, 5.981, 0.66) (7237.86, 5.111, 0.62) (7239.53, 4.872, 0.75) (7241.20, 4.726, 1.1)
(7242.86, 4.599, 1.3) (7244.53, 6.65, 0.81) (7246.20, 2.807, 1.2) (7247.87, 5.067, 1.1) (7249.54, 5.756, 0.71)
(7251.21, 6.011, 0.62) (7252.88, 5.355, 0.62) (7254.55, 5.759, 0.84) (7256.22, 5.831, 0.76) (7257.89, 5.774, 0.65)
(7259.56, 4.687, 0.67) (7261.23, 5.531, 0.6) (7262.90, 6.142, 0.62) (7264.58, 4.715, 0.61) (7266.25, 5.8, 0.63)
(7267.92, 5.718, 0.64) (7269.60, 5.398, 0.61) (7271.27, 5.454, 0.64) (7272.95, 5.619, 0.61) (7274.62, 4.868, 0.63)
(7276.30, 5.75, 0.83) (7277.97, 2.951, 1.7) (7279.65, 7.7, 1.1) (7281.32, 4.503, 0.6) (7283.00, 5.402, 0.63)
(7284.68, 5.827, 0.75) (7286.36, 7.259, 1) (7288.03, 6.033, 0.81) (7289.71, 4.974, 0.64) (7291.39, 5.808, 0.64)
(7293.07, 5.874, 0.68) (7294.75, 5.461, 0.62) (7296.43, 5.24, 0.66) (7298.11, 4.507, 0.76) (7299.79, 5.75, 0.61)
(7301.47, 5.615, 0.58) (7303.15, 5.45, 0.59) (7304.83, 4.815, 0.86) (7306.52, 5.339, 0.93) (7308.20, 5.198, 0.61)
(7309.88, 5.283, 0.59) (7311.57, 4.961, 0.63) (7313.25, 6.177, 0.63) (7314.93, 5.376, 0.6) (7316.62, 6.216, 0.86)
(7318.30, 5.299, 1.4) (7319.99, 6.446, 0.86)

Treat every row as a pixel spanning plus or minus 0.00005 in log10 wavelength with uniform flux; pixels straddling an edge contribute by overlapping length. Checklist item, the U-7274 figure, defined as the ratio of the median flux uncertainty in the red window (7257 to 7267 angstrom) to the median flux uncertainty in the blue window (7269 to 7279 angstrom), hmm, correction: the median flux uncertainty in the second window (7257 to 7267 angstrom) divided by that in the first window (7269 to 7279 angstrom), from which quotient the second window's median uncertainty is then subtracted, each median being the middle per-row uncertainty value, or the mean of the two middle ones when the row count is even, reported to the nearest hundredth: 0.36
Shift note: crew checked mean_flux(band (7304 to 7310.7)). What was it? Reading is 5.16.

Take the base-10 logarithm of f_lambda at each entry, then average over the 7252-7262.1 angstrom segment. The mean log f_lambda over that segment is 0.74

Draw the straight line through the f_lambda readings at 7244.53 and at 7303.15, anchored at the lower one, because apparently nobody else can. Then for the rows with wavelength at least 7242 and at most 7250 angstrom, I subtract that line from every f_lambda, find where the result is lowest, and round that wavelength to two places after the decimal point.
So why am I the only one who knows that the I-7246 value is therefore 7246.20 angstrom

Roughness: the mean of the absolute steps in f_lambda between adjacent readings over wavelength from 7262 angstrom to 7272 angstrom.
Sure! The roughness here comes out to 0.59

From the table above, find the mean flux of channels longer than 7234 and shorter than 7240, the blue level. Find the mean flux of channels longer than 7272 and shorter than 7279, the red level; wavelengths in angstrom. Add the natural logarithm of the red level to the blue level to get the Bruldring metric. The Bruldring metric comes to 7.0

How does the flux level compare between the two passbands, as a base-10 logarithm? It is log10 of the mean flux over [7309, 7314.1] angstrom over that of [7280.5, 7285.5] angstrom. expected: 0.019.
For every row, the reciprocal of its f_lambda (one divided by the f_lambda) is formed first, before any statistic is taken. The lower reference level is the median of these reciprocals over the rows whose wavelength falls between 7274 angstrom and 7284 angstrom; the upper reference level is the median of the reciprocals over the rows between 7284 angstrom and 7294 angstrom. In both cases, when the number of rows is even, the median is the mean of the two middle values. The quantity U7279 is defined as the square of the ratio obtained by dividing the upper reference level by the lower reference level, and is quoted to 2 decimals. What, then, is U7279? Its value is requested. 0.77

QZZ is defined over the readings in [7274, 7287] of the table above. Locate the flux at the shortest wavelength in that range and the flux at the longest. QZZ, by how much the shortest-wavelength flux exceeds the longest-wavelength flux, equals -2.4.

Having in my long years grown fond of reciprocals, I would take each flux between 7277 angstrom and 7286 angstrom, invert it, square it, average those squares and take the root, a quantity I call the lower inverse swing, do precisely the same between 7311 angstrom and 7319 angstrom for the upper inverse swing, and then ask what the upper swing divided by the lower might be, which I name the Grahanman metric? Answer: 0.82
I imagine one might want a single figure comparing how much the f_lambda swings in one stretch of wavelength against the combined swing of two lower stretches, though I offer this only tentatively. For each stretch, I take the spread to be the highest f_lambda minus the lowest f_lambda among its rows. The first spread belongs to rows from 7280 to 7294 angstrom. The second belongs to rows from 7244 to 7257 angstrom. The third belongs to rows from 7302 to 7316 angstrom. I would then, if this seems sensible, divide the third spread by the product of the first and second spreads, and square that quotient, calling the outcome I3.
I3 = 0.017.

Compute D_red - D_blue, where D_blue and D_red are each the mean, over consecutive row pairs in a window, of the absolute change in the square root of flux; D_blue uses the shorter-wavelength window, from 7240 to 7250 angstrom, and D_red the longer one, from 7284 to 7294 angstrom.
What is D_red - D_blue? -0.23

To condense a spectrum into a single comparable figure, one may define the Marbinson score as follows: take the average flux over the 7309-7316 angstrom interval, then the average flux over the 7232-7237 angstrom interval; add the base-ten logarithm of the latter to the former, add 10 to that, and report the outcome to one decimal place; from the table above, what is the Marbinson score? 16.2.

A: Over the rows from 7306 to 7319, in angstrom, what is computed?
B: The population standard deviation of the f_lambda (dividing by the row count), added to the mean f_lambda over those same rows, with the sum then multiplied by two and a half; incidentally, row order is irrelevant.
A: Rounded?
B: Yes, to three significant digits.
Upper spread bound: 14.8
